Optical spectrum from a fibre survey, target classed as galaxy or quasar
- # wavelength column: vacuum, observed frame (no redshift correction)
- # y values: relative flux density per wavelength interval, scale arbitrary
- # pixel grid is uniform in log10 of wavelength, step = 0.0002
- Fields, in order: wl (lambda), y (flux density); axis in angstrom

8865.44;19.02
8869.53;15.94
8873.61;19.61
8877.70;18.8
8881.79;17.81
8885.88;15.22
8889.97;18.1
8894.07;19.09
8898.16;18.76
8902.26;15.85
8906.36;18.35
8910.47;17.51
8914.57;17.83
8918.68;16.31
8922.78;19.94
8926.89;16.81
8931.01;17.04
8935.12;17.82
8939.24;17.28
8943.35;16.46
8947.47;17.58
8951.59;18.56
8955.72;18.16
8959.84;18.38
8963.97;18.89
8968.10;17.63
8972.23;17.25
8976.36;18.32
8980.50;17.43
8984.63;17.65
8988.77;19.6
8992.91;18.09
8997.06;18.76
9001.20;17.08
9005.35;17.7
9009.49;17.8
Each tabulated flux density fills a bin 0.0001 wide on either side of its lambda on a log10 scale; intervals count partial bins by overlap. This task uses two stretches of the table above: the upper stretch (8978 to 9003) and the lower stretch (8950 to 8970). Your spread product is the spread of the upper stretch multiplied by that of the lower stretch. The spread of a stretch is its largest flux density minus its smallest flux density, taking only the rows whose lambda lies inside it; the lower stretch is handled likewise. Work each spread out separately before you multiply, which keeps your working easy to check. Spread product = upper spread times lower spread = 3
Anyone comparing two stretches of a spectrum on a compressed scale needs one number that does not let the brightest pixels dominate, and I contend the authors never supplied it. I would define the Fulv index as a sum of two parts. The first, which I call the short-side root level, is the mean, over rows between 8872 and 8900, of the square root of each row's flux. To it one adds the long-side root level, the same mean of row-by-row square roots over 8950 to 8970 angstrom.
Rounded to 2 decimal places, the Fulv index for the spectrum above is 8.54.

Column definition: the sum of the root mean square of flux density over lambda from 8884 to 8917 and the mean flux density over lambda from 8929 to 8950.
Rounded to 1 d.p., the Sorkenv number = 34.9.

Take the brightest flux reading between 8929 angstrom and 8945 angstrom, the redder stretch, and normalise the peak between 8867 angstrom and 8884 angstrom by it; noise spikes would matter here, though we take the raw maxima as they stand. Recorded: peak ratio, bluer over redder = 1.10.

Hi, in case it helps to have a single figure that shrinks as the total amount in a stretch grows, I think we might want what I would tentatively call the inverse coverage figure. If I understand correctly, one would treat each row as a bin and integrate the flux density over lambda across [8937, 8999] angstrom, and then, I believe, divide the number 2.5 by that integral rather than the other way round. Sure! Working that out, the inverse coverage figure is 0.0022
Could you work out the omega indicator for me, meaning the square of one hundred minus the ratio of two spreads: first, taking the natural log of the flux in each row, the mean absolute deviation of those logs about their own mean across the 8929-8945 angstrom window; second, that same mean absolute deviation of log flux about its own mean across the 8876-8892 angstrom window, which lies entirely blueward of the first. 9931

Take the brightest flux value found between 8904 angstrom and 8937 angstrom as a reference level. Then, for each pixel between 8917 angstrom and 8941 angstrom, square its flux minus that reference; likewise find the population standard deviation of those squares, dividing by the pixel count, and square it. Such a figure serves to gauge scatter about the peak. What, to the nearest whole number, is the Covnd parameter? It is 17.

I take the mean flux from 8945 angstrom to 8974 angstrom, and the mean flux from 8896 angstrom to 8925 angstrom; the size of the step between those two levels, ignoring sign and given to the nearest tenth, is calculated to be 0.3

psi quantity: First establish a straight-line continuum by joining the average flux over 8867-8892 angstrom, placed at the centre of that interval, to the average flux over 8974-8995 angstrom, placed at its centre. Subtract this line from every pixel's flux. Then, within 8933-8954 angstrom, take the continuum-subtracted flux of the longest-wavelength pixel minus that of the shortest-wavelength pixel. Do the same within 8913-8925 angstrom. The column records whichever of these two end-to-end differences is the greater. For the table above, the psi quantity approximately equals 2.1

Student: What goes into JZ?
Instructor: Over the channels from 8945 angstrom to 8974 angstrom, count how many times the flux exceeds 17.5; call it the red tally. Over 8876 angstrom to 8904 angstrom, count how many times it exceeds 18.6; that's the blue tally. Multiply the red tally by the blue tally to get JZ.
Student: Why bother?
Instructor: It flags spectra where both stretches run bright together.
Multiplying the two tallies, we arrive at 18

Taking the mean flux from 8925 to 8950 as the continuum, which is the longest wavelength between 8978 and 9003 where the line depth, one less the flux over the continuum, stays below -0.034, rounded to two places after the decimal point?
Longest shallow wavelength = 8997.06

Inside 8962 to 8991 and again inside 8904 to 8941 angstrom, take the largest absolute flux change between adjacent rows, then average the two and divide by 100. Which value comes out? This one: 0.028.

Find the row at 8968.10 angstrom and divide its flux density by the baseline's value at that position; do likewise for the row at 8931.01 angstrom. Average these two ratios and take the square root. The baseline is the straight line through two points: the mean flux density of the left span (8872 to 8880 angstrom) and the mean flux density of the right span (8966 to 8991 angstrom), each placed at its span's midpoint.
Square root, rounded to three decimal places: 0.973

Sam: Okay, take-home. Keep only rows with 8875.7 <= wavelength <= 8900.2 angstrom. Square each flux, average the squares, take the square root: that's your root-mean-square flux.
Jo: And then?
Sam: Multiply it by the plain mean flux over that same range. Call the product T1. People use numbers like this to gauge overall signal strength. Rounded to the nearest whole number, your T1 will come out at 324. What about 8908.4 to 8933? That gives 309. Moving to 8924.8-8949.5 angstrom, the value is 295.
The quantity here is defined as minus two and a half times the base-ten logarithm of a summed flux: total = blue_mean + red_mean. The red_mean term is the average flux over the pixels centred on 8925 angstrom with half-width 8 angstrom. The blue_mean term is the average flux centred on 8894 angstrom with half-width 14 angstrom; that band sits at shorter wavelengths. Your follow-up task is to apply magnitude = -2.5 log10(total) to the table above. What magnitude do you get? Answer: -3.86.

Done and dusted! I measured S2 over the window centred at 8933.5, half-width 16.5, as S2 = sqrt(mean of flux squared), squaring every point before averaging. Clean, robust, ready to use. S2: 17.4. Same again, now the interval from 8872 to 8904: 18.0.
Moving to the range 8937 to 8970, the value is 17.9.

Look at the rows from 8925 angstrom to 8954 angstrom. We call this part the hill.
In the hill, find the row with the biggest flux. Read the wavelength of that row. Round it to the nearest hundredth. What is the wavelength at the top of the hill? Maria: 8951.59 angstrom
